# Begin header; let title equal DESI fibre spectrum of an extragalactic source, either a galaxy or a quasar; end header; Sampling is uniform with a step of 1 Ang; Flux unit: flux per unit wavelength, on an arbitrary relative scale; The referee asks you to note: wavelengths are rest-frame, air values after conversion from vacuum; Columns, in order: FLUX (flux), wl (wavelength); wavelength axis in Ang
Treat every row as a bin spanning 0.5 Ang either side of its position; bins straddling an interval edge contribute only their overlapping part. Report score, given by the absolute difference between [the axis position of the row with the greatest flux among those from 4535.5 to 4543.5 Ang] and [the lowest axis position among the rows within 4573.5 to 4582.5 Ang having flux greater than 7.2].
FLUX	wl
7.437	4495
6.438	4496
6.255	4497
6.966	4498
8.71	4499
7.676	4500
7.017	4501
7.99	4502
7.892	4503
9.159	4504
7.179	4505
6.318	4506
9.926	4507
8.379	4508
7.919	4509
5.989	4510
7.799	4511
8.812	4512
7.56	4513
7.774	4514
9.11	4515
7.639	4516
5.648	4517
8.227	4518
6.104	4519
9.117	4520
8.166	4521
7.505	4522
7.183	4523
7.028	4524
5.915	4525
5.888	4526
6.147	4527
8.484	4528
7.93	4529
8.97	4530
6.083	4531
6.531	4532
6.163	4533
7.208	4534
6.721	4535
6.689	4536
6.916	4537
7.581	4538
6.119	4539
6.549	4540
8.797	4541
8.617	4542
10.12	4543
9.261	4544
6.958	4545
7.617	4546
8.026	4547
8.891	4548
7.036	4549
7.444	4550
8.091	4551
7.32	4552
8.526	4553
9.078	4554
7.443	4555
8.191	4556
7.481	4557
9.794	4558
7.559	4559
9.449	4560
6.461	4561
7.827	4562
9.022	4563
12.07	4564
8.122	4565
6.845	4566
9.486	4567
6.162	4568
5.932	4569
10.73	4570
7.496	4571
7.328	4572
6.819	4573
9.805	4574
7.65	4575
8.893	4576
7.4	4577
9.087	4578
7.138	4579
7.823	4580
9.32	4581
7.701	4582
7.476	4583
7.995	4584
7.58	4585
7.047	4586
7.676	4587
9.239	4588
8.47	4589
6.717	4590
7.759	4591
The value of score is 31 Ang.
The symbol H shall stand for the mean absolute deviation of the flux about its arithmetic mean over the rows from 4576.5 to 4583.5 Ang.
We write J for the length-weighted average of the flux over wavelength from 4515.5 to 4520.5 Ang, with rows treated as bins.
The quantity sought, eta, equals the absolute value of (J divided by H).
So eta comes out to 11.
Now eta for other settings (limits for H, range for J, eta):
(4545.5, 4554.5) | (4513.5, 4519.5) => 13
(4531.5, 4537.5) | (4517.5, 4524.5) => 31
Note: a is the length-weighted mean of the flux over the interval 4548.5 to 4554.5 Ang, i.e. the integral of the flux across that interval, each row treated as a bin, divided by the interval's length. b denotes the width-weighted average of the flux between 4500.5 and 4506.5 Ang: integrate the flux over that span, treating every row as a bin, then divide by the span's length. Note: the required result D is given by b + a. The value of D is 15.5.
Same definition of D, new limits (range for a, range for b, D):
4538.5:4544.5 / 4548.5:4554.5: 16.2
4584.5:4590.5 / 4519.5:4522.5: 16.1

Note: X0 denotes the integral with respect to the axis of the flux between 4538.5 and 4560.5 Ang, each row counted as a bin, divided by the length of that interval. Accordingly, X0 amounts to 8.11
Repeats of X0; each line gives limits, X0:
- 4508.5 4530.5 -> 7.50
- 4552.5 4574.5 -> 8.26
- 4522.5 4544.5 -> 7.31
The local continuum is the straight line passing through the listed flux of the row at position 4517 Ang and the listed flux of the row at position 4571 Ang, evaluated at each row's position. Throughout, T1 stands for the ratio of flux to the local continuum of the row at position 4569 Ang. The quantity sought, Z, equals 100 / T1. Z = 125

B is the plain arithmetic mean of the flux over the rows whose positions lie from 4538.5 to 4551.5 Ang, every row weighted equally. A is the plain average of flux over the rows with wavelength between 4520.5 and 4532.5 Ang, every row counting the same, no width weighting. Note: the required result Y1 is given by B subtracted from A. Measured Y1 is -0.8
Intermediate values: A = 7.2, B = 8.0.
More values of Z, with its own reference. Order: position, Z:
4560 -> 75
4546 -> 87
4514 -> 71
